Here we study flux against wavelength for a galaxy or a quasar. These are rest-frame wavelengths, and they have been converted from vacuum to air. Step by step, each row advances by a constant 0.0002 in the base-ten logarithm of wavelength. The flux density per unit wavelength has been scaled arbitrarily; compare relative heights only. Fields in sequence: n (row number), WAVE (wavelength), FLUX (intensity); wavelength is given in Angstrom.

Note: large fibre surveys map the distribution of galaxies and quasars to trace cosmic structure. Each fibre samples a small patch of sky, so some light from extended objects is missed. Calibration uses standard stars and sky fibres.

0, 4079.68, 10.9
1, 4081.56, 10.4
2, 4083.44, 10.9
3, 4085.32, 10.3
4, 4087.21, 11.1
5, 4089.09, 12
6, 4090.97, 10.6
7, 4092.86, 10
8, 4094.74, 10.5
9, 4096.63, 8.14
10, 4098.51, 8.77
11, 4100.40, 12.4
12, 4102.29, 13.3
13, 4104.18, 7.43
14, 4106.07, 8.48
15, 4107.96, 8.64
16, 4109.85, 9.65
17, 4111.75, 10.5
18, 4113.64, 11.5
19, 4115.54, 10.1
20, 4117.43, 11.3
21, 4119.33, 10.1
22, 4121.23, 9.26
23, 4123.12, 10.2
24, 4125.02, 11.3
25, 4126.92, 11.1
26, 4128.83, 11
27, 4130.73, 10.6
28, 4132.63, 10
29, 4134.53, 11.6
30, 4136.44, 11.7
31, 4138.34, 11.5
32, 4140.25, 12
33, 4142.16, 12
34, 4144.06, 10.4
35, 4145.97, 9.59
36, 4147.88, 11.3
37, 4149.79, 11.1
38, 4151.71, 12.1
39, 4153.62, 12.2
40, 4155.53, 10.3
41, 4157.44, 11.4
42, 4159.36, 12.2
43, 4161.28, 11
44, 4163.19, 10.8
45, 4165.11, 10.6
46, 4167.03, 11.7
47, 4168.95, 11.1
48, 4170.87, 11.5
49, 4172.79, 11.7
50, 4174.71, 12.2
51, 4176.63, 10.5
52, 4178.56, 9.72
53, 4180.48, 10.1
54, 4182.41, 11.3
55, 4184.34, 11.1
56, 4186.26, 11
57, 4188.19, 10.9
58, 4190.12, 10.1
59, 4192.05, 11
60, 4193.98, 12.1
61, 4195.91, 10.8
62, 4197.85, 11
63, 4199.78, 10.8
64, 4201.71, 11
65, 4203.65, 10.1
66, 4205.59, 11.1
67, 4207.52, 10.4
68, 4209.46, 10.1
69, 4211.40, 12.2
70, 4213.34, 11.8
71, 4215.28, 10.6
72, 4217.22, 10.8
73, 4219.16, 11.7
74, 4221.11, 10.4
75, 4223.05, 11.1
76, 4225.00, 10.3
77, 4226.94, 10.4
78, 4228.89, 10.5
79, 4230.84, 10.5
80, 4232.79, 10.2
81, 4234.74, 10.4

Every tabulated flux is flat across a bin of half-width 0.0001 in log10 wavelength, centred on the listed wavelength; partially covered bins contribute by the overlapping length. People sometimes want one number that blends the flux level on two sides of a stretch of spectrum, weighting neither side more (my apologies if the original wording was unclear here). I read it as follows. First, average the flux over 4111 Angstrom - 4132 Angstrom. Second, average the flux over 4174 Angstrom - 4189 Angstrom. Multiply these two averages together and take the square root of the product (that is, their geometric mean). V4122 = 10.7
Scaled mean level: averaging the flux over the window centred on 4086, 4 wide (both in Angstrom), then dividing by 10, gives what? 1.07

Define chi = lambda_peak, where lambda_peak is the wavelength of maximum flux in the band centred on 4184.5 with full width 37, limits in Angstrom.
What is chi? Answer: 4174.71 Angstrom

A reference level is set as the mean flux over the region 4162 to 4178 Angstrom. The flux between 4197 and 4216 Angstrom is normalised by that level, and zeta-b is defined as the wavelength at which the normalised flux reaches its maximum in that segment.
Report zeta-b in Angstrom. 4211.40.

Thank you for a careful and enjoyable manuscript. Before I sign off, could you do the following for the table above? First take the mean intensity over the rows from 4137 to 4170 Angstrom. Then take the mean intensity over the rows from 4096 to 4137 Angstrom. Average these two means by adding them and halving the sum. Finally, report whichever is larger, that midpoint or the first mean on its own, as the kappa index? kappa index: 11.3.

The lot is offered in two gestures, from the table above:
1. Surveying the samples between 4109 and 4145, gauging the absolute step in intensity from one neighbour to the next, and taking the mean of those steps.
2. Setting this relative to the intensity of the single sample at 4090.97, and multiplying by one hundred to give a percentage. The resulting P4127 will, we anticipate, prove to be 7.2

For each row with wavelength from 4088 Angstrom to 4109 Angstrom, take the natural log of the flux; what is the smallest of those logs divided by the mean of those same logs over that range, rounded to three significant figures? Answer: 0.876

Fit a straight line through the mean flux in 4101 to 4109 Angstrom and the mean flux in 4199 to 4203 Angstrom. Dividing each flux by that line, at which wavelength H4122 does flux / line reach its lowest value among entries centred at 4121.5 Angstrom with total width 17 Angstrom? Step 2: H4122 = 4121.23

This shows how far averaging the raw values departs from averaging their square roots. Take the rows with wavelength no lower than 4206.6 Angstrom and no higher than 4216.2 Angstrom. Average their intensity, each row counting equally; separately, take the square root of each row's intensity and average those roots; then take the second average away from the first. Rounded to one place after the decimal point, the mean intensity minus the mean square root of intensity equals 7.7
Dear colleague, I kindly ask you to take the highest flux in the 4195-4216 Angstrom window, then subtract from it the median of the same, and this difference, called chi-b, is 1.4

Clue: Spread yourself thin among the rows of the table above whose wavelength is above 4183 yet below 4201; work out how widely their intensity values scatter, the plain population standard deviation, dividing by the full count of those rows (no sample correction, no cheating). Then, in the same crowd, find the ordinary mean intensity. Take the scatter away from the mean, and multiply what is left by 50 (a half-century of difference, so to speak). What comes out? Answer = 525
